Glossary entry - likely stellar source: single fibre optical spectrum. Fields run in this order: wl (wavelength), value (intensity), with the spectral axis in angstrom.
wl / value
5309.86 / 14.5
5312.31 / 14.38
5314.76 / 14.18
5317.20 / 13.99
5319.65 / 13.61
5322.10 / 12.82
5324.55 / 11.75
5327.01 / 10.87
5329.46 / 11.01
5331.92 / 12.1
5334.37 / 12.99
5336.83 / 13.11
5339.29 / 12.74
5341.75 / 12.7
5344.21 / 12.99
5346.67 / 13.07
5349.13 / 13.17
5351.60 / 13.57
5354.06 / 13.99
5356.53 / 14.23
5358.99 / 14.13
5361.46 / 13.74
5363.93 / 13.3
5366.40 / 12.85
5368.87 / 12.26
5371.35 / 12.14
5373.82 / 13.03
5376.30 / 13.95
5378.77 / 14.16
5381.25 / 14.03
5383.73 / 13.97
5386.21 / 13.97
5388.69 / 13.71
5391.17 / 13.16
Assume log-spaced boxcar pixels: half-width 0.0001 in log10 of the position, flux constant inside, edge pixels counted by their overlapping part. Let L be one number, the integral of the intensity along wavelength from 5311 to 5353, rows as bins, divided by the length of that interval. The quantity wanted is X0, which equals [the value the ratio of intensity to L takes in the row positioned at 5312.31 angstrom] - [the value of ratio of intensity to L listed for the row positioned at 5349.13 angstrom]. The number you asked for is 0.09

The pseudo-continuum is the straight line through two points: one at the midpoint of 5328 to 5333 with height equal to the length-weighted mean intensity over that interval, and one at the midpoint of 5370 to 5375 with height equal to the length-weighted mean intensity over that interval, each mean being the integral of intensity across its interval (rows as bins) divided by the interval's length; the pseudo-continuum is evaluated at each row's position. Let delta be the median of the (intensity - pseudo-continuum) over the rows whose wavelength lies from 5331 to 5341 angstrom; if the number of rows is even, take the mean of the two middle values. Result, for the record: 1.2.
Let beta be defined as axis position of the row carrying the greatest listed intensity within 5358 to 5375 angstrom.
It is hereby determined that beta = 5358.99 angstrom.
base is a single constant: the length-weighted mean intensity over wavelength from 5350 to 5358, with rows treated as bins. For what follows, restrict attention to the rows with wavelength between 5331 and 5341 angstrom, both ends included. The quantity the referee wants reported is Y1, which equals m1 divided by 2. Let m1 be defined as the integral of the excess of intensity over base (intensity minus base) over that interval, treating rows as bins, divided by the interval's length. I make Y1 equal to -0.58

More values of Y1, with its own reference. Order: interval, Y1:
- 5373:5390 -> -0.03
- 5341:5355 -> -0.33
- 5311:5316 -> 0.19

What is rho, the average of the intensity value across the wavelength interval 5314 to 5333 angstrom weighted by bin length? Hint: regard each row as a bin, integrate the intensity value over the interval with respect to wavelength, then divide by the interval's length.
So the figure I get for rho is 12.5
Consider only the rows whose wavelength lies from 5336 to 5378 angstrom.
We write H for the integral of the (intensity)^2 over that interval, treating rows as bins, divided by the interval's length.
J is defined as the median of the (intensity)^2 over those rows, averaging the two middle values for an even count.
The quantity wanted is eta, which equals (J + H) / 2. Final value 174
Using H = 176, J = 172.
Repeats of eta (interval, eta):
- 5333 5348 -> 168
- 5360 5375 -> 167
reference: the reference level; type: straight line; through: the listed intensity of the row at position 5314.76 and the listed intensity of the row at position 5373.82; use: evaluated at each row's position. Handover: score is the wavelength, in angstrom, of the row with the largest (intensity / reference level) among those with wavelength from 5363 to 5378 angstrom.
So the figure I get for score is 5376.30 angstrom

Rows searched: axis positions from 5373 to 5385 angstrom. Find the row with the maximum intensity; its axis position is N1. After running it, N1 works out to 5378.77 angstrom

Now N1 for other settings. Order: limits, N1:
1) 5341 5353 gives 5351.60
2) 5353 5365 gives 5356.53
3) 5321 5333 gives 5322.10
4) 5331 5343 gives 5336.83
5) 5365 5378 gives 5376.30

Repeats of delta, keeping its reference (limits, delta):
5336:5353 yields 1.2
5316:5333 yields 0.6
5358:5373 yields 0.7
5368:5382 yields 0.8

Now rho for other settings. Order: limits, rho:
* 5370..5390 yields 13.6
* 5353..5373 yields 13.3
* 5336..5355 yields 13.2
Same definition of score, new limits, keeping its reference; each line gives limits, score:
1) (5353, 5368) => 5356.53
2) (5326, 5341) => 5336.83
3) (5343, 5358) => 5356.53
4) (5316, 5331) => 5317.20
